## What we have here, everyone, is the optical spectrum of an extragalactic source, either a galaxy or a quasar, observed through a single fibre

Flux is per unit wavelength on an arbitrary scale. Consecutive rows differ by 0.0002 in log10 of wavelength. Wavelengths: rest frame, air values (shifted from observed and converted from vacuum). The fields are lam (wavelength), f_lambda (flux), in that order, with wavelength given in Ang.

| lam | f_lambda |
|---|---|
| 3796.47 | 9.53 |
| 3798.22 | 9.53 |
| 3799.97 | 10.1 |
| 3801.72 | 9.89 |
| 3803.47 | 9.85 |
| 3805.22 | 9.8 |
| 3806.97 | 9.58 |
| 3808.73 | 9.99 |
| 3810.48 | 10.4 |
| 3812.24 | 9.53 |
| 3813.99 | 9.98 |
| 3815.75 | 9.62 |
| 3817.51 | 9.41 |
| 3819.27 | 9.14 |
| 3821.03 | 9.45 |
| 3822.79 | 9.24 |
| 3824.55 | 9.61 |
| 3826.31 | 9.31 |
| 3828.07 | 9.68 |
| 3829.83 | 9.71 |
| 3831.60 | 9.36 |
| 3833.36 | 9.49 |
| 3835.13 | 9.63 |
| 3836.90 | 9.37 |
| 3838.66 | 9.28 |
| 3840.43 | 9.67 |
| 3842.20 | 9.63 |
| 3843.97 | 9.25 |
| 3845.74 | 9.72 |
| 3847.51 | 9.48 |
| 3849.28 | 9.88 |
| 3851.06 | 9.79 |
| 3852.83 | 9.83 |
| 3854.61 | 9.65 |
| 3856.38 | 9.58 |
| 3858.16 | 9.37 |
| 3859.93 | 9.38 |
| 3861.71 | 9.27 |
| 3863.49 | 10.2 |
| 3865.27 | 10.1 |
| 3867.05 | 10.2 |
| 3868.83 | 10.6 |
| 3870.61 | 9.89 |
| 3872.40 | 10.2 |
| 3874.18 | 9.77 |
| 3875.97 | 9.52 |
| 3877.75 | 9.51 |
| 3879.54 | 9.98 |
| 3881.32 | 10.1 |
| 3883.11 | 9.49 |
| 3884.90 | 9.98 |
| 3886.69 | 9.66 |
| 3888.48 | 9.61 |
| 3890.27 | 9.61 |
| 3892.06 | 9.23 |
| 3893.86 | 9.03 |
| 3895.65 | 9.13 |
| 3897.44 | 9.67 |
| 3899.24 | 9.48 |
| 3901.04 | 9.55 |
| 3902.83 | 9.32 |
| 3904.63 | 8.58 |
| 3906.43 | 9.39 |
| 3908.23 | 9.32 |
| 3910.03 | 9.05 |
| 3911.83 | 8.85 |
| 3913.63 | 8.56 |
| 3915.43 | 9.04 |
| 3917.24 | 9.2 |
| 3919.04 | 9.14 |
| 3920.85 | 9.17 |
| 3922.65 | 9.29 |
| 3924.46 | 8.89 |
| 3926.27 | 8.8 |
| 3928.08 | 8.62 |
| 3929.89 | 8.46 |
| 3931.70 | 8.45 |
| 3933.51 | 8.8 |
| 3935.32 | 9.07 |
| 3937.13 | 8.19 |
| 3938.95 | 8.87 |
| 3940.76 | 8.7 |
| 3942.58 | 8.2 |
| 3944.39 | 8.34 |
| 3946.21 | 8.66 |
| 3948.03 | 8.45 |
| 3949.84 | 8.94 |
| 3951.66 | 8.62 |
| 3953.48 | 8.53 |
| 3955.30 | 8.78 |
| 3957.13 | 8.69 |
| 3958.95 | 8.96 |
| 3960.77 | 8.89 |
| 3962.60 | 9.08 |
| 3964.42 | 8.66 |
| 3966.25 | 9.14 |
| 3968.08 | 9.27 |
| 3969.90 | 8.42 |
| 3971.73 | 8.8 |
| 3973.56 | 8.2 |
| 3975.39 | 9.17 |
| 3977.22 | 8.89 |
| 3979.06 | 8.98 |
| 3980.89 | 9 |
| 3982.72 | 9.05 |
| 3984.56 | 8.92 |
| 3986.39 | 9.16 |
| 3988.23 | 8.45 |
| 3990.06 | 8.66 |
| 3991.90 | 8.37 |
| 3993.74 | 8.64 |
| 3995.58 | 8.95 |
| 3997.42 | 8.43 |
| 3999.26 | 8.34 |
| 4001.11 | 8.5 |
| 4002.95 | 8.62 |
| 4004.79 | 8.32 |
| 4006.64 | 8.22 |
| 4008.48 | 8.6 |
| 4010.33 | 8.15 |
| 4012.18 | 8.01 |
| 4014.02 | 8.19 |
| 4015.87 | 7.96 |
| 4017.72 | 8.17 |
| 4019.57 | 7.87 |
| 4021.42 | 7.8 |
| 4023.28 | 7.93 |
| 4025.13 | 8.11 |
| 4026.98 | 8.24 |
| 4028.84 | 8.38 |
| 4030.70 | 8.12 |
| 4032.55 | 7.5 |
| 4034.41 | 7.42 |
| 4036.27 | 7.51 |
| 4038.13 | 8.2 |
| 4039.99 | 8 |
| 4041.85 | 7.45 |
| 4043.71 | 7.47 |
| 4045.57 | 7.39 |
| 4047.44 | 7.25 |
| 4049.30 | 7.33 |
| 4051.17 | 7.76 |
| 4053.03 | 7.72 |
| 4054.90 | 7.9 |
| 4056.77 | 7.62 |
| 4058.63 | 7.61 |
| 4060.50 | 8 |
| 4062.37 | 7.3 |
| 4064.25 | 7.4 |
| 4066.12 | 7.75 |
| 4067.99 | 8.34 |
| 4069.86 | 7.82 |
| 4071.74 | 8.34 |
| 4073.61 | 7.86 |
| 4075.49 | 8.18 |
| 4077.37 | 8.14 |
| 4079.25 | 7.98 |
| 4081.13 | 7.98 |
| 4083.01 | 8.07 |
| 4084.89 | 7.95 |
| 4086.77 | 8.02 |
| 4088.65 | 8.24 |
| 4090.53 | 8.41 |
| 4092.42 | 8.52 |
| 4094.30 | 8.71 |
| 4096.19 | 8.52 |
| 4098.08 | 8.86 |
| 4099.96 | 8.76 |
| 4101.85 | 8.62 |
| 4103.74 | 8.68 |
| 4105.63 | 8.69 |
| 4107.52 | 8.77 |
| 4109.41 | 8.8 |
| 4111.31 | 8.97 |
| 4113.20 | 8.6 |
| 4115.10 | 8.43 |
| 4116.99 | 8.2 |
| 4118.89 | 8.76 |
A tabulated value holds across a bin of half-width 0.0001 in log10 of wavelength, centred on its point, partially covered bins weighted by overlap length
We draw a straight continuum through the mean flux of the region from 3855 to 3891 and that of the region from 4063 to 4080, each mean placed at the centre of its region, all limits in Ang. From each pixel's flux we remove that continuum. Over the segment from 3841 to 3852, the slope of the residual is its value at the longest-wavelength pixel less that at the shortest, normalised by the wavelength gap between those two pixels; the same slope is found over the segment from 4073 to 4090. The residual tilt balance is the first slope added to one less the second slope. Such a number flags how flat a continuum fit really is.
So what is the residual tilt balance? 0.99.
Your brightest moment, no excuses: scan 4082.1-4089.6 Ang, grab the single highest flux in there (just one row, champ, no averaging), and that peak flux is 8.24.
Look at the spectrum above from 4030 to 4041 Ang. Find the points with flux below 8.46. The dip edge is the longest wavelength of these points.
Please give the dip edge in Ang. 4039.99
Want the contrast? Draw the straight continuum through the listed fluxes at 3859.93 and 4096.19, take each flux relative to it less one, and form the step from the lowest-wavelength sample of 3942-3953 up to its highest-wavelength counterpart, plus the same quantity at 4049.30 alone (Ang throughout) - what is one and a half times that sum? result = -0.16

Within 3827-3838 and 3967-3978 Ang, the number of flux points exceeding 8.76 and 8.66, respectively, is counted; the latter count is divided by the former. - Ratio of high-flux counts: 0.67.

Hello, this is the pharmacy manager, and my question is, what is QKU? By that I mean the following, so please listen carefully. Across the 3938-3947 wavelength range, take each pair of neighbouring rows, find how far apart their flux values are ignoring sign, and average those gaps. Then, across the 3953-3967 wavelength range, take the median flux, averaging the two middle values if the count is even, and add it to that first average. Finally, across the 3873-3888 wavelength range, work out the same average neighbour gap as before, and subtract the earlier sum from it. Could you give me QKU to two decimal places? -8.79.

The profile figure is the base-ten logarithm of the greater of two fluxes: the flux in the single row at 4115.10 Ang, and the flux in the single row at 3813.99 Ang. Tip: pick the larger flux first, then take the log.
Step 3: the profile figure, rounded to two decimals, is 1.00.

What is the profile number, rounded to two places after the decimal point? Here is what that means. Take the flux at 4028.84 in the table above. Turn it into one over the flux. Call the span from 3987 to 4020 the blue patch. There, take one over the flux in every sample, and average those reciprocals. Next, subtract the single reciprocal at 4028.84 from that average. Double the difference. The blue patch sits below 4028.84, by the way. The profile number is 0.00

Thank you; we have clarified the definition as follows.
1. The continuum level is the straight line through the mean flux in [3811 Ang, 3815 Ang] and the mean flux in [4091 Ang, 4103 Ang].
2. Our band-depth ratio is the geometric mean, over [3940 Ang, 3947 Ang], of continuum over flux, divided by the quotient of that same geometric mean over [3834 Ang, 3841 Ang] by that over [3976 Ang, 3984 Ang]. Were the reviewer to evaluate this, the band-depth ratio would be 1.09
